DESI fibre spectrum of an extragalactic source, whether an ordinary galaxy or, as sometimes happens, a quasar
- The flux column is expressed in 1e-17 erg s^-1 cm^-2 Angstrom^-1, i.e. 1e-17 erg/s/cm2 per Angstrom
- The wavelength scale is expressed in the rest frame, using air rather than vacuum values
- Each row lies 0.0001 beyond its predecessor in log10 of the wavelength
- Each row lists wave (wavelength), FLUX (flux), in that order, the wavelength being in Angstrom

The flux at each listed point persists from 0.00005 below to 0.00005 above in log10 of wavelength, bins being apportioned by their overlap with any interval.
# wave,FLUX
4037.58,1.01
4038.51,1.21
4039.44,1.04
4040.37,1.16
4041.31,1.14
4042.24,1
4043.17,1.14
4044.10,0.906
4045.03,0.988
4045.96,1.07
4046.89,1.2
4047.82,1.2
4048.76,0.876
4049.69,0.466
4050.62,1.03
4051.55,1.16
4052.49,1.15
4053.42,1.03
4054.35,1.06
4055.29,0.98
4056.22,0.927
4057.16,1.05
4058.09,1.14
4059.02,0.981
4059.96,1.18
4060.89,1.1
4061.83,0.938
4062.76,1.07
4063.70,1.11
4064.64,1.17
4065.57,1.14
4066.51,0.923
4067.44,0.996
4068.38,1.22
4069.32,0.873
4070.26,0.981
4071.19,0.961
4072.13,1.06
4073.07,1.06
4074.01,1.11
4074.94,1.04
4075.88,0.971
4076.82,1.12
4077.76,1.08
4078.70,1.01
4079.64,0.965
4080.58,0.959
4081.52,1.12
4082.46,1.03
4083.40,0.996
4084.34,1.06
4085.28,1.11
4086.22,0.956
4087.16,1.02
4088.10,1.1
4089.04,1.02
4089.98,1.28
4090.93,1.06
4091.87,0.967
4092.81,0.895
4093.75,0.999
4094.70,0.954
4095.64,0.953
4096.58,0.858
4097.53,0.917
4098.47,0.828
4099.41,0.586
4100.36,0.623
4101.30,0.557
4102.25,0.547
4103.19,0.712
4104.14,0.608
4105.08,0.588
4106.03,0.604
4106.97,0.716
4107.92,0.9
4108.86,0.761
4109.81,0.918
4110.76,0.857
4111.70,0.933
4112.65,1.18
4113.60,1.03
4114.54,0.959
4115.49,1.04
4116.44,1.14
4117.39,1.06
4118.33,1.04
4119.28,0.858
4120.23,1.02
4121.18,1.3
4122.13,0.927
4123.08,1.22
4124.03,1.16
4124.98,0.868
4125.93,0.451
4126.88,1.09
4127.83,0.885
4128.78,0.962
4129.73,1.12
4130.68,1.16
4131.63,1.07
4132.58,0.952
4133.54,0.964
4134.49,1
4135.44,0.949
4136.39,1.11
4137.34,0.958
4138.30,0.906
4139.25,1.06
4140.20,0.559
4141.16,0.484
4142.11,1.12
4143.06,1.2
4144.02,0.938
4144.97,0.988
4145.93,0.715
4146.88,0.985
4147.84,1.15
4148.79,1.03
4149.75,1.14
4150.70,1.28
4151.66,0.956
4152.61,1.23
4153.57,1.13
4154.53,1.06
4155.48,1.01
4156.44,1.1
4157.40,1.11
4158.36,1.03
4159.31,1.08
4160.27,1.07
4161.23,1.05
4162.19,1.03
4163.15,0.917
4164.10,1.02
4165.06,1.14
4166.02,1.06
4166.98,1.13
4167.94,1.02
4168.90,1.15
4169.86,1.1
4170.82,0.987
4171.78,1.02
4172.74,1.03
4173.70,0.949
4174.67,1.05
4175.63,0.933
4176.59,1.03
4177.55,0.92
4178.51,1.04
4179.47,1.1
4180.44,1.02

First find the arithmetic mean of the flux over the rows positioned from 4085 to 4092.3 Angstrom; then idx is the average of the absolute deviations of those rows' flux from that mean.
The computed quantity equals 0.074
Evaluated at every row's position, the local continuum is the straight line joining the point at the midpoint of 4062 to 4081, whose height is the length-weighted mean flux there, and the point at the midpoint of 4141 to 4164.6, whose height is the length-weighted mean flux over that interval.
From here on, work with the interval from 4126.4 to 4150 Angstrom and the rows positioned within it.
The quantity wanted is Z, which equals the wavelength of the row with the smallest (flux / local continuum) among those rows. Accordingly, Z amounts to 4141.16 Angstrom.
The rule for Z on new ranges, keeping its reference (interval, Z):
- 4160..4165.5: 4163.15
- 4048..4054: 4049.69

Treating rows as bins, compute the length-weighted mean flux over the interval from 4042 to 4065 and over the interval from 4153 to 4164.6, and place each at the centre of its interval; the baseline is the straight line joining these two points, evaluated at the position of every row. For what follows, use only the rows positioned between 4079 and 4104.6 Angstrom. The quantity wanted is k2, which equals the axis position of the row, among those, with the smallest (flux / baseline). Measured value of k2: 4102.25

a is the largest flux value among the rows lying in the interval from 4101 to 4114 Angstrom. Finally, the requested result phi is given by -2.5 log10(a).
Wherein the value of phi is -0.180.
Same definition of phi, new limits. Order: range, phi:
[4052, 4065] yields -0.180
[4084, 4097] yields -0.268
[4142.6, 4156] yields -0.268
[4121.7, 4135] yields -0.216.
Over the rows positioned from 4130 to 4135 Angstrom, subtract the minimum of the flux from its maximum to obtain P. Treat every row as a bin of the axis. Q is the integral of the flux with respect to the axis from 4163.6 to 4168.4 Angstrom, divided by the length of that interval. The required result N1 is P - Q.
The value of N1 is -0.87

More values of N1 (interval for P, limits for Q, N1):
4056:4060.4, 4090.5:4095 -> -0.72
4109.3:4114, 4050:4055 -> -0.74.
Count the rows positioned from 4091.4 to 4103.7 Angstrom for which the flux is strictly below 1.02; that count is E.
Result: 13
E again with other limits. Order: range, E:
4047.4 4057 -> 4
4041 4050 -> 5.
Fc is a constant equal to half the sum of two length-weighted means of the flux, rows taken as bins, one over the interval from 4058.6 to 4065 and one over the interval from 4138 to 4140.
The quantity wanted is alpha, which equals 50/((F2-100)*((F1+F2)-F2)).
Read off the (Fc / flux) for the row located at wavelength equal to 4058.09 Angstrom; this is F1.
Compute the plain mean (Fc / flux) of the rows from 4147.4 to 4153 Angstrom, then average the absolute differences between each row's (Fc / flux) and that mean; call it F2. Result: -0.567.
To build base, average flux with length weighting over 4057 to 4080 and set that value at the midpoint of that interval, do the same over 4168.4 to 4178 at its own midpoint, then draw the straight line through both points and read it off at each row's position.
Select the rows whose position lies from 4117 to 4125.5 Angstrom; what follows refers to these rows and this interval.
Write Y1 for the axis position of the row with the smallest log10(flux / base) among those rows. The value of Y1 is 4119.28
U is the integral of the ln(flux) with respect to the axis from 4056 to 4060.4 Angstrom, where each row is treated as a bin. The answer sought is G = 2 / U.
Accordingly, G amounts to 8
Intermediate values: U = 0.25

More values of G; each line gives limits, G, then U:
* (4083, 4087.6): 16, 0.13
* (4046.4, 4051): -4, -0.47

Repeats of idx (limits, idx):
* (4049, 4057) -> 0.139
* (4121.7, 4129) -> 0.163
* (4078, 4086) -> 0.049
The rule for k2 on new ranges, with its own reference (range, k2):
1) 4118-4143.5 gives 4125.93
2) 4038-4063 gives 4049.69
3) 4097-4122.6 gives 4102.25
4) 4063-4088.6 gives 4069.32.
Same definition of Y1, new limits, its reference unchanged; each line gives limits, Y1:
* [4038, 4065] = 4049.69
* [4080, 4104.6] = 4102.25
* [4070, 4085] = 4071.19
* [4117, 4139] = 4125.93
